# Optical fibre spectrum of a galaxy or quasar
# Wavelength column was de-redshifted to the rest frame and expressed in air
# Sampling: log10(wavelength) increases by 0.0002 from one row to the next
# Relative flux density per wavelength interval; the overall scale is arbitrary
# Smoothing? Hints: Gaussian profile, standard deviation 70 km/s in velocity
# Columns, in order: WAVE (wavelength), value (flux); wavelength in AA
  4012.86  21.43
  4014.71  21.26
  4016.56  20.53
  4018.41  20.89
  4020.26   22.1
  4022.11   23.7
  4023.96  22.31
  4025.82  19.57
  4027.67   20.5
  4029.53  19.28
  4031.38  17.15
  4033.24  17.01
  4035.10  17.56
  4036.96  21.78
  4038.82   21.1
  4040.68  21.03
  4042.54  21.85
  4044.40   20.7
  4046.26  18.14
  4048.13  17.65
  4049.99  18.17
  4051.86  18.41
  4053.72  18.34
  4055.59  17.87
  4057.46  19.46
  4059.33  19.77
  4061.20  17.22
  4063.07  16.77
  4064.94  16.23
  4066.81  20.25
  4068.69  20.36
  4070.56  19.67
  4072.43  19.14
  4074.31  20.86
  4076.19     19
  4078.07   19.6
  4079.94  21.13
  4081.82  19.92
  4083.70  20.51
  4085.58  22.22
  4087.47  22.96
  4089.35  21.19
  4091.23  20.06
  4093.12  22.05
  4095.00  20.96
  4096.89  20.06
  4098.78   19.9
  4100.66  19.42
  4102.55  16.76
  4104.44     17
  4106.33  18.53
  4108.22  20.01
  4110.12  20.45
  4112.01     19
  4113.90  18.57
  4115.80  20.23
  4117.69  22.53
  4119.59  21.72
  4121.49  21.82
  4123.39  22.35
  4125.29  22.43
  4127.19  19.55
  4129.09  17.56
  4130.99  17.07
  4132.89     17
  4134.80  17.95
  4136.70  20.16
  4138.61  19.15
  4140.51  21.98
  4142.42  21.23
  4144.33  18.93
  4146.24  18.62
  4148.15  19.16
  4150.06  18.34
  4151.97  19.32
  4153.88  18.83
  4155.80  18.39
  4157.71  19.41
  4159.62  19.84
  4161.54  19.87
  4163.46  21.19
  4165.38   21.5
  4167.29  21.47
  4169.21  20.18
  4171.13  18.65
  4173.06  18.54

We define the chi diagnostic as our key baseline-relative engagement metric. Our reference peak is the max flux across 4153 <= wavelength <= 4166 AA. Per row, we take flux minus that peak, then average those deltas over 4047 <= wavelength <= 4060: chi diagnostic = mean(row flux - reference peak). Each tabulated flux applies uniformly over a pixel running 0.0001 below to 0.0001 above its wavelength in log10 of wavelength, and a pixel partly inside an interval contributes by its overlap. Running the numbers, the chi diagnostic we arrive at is -3.0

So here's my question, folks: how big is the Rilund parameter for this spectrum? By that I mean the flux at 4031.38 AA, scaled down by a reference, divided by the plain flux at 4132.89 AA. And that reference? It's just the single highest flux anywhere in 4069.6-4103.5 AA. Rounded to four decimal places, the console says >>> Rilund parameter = 0.0439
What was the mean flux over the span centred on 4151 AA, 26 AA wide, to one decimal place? 19.6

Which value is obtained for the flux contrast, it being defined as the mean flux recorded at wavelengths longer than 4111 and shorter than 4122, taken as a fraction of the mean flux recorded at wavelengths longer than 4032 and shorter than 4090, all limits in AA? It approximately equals 1.06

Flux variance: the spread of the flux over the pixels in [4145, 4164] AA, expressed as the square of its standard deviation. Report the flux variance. 0.7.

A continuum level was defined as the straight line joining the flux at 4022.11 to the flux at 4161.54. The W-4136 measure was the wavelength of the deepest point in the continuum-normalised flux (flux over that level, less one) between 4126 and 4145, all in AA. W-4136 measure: 4132.89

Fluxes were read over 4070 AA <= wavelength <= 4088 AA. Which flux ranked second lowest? 19.14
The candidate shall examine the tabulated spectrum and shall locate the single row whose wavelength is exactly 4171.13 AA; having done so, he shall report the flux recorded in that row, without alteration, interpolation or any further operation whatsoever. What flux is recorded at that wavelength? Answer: 18.65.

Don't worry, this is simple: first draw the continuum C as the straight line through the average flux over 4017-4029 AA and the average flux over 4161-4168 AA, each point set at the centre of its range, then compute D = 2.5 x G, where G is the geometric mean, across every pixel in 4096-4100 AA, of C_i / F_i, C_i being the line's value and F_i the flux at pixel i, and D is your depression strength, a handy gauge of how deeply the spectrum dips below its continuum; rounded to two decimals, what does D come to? 2.66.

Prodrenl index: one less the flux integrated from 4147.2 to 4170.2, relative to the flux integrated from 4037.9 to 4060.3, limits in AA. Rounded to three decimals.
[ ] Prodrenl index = -0.049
